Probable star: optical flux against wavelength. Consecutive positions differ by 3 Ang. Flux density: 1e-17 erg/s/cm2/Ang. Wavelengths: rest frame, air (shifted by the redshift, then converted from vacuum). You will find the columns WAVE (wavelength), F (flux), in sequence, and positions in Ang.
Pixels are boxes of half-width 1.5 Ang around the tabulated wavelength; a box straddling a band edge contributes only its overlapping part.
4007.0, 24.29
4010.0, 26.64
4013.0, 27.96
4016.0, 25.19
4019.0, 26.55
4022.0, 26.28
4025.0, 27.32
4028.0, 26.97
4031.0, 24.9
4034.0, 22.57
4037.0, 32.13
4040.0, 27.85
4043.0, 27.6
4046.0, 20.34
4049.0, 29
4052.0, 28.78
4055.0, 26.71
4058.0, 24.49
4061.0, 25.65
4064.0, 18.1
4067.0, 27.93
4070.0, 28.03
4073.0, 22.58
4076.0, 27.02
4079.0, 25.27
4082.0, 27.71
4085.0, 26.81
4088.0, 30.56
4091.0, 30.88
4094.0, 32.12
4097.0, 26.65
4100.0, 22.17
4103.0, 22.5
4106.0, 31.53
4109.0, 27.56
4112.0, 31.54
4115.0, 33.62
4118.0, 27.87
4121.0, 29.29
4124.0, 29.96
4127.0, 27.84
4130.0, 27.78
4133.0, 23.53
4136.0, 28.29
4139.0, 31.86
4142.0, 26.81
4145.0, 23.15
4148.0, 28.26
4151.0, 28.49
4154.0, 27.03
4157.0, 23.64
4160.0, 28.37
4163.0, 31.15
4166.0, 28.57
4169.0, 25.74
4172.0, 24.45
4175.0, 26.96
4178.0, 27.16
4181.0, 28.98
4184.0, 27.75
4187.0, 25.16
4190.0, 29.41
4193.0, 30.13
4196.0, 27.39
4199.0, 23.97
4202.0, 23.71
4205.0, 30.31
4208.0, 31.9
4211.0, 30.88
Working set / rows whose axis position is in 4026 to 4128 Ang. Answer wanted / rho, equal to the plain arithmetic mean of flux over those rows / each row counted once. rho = 27.2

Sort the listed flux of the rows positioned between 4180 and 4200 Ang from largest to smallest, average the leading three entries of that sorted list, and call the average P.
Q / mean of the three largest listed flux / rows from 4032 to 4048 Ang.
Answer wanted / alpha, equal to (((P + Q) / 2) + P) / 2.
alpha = 29.4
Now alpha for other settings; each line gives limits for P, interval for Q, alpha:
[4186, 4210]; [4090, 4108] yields 31.0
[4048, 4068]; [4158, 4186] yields 28.8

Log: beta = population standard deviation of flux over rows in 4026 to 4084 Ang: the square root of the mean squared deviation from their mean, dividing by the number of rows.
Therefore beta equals 3.2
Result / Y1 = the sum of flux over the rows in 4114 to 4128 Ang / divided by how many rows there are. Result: 29.7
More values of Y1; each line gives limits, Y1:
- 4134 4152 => 27.8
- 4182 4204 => 26.8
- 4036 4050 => 27.4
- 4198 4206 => 26.0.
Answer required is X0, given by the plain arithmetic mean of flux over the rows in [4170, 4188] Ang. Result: 26.7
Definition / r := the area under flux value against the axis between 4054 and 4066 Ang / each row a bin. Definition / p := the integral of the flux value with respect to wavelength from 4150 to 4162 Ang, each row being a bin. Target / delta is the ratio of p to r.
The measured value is 1.13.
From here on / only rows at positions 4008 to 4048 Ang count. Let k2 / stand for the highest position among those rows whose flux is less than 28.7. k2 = 4046.0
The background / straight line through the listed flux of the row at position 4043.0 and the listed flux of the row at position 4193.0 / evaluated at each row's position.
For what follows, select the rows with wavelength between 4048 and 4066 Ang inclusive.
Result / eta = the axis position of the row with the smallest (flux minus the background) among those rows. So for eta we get 4064.0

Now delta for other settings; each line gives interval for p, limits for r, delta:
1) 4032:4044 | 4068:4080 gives 1.06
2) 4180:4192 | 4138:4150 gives 1.02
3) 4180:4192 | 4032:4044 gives 1.02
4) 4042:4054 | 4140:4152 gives 0.98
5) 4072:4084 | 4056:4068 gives 1.08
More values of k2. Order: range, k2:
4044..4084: 4082.0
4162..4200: 4199.0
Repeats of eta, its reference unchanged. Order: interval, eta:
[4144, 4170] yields 4145.0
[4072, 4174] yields 4100.0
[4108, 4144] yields 4133.0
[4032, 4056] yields 4046.0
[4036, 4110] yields 4064.0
